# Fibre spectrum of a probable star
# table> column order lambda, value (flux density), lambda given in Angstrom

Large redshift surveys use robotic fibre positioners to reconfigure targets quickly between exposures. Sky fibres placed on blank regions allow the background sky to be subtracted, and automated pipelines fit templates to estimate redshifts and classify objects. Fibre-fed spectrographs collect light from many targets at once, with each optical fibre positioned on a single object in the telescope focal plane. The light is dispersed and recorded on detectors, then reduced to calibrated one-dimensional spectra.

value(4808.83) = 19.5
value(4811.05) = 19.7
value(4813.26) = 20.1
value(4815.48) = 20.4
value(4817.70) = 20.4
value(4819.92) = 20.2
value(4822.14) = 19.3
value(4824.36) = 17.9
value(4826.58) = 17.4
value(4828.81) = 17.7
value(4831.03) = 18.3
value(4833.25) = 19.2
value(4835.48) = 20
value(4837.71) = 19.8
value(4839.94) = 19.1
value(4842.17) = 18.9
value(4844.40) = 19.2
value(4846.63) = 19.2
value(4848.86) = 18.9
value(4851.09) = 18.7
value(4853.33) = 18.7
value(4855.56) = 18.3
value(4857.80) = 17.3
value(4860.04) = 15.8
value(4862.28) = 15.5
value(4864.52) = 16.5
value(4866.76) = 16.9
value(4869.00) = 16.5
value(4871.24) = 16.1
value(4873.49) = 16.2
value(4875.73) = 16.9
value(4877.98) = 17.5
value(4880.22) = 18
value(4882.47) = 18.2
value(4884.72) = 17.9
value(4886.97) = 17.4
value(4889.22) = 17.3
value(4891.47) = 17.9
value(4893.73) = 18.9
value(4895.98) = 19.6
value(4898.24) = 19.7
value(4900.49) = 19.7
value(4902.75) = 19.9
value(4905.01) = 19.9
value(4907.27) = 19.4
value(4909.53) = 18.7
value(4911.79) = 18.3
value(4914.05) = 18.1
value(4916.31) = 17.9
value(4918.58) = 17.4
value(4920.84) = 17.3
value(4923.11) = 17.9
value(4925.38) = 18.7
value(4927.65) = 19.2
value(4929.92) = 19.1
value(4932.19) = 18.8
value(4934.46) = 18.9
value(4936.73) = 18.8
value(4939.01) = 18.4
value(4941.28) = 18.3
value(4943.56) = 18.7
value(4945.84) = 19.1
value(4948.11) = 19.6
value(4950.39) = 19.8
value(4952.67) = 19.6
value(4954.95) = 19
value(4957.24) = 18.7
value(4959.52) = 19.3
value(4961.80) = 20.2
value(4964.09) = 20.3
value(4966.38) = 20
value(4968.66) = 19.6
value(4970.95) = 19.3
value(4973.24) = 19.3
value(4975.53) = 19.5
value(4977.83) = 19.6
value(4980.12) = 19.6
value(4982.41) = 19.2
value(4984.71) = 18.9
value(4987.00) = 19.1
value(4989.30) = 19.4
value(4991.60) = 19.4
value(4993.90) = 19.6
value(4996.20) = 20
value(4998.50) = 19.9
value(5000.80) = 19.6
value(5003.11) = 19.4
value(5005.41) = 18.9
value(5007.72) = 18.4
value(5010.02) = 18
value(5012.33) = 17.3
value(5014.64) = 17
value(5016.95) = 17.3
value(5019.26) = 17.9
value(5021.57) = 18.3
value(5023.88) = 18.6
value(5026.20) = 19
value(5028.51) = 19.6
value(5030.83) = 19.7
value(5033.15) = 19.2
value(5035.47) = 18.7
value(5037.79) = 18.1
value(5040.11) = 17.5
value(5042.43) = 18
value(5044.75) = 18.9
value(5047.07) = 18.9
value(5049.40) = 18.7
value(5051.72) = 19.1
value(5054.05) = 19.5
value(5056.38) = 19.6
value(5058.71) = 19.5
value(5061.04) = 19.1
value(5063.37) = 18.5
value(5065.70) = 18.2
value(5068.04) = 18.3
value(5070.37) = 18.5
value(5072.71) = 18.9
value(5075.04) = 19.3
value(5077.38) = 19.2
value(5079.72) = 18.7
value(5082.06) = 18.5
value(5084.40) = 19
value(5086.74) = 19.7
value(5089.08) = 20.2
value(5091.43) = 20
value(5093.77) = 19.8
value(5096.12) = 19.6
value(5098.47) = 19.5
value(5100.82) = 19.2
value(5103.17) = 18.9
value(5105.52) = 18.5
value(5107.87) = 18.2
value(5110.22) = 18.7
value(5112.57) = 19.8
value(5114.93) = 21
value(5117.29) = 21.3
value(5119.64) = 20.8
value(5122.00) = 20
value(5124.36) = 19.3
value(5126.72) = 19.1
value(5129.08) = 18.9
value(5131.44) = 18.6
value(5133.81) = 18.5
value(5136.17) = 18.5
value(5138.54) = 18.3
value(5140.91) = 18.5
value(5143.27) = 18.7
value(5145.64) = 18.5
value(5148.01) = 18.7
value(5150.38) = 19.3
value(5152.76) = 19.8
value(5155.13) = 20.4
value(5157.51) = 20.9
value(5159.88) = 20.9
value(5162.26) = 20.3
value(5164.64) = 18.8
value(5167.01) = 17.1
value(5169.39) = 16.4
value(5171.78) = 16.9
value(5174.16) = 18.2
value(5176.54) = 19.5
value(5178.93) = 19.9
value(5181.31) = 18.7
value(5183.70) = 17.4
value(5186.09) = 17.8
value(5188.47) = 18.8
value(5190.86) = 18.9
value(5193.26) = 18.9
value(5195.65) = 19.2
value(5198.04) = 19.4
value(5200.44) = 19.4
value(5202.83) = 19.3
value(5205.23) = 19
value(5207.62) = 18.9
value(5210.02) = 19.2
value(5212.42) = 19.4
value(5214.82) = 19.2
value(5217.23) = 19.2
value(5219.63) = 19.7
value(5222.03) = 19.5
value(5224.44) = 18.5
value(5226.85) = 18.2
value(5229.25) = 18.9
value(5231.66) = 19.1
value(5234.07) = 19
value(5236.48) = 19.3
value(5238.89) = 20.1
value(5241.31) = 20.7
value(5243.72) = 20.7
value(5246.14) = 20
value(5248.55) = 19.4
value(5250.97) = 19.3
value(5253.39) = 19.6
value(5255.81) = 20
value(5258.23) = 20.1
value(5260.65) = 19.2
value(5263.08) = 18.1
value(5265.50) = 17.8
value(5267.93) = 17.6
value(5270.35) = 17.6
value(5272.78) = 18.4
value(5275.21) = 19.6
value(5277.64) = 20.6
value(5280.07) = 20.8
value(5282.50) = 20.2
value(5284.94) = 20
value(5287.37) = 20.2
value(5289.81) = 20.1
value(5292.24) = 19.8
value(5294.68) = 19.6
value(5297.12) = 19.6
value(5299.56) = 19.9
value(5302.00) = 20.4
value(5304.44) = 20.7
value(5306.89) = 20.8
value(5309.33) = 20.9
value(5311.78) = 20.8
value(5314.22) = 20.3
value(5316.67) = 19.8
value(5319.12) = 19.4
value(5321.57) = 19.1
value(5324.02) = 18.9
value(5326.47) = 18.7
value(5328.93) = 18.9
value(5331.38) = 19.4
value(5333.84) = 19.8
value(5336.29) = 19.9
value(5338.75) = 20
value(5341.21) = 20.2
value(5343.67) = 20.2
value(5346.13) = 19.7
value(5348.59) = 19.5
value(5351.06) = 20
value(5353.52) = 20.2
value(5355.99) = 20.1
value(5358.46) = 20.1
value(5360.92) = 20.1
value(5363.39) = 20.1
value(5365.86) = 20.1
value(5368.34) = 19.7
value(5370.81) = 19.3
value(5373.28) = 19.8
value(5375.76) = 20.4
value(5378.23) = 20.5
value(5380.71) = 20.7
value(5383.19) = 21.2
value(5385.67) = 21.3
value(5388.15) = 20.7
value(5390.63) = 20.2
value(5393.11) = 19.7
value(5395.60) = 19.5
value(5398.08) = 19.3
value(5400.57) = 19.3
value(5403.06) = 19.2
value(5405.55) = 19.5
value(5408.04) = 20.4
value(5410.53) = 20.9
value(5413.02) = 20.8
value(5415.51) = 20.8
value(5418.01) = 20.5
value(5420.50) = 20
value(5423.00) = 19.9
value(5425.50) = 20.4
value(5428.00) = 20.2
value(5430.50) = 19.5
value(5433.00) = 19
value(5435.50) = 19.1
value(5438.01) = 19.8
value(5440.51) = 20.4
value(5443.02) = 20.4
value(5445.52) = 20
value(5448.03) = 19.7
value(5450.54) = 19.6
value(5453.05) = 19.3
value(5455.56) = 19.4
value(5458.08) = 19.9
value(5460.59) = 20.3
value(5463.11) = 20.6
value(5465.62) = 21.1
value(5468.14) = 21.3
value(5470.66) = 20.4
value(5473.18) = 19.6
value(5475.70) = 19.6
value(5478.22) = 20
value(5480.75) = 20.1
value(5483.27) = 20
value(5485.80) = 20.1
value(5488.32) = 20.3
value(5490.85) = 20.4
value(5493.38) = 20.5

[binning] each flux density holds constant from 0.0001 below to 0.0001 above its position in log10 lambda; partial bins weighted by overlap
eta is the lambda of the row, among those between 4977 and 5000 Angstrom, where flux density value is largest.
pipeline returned 4996.20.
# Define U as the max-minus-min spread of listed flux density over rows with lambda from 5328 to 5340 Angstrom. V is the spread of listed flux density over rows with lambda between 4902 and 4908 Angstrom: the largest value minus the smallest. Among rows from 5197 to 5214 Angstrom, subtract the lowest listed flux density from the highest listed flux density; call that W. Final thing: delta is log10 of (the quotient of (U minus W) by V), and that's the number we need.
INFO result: 0.08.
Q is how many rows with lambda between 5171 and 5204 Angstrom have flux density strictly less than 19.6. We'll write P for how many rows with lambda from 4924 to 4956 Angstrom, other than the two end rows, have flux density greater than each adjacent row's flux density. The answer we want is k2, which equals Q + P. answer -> 16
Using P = 3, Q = 13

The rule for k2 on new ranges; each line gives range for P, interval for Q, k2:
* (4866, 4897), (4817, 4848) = 11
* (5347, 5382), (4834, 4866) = 13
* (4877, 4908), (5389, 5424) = 6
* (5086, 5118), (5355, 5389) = 2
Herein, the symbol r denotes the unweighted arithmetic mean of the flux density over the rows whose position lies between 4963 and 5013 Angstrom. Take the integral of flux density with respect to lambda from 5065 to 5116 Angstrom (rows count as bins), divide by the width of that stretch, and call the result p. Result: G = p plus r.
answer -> 38.5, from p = 19.2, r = 19.3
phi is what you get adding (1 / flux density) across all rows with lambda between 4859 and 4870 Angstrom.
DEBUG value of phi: 0.308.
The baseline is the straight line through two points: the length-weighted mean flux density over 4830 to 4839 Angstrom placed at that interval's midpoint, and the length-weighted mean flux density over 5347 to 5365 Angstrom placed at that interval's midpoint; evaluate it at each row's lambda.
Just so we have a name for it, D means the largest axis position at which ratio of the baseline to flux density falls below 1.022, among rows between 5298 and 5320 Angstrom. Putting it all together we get 5316.67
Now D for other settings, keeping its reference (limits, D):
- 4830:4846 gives 4844.40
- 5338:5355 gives 5353.52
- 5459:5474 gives 5470.66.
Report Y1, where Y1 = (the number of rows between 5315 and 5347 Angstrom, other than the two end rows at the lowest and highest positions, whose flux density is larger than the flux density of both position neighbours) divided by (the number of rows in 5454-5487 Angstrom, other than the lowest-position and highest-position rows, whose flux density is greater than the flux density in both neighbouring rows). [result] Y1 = 0.00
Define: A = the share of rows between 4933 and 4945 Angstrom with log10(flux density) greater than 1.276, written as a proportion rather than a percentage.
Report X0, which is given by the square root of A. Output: 0.4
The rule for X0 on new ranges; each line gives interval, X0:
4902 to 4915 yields 0.7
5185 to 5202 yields 0.8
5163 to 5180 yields 0.5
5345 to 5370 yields 1.0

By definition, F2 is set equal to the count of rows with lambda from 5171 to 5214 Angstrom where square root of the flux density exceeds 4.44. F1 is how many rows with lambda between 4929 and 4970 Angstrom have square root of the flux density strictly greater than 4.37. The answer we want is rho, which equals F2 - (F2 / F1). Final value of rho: 0.9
